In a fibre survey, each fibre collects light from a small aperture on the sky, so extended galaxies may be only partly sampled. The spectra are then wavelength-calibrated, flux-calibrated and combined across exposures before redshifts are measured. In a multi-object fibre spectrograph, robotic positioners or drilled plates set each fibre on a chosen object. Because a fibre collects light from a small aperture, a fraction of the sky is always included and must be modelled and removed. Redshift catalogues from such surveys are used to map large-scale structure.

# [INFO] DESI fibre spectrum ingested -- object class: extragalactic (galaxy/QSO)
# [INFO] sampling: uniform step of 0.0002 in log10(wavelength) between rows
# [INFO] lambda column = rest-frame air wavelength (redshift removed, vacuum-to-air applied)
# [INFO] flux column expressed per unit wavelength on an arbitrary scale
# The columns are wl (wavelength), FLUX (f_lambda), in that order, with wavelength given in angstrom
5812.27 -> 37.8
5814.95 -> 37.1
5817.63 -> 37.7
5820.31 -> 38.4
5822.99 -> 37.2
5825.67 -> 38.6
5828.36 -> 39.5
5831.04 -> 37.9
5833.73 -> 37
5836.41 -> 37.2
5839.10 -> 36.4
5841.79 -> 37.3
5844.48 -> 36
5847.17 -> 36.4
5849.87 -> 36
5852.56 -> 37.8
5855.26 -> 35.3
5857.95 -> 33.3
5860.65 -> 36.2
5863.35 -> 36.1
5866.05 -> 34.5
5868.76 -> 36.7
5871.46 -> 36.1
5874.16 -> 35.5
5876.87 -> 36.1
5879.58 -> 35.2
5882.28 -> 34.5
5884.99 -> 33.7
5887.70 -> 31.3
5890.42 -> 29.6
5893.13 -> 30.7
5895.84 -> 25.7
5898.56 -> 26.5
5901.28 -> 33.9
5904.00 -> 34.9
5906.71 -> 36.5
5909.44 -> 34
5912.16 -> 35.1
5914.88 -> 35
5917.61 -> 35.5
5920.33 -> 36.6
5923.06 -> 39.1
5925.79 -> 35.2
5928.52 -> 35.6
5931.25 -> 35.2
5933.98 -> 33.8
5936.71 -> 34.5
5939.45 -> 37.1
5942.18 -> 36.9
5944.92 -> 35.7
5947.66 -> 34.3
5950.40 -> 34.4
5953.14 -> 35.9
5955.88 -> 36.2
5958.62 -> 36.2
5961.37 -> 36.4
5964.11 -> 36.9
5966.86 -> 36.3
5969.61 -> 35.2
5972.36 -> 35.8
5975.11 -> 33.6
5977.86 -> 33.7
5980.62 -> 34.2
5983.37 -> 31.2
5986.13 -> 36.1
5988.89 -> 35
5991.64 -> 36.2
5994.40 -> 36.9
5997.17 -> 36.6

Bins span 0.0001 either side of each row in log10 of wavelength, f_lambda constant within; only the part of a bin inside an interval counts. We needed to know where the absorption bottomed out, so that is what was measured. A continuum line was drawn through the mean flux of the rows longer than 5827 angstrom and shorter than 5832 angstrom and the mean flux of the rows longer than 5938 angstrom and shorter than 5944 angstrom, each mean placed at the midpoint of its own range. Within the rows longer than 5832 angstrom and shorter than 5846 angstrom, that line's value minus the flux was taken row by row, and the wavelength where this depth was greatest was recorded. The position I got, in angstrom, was 5844.48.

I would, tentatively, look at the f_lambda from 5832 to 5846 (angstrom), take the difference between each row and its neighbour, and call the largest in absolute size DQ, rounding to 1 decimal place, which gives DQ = 1.3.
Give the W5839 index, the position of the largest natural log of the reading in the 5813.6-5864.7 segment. 5828.36 angstrom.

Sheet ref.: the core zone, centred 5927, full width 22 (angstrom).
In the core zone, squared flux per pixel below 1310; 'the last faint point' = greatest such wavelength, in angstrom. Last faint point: 5936.71 angstrom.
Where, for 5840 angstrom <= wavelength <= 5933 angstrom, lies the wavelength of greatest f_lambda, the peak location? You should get 5923.06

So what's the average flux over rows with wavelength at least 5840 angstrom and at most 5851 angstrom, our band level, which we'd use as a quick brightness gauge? 36.4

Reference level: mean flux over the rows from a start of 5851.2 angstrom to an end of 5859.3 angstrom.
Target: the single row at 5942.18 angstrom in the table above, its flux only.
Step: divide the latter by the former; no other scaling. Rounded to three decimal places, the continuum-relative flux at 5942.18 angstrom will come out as 1.040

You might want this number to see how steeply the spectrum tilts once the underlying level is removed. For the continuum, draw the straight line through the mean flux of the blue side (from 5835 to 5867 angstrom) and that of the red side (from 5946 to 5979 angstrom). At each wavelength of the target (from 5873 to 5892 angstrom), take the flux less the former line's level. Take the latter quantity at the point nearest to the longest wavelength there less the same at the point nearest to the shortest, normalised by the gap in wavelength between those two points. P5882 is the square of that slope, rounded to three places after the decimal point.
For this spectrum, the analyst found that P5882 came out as 0.128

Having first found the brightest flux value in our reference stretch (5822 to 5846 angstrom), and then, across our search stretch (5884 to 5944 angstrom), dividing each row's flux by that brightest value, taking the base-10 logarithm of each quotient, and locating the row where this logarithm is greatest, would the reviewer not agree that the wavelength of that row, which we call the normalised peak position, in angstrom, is 5923.06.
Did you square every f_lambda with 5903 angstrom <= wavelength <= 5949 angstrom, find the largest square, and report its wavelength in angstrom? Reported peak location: 5923.06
